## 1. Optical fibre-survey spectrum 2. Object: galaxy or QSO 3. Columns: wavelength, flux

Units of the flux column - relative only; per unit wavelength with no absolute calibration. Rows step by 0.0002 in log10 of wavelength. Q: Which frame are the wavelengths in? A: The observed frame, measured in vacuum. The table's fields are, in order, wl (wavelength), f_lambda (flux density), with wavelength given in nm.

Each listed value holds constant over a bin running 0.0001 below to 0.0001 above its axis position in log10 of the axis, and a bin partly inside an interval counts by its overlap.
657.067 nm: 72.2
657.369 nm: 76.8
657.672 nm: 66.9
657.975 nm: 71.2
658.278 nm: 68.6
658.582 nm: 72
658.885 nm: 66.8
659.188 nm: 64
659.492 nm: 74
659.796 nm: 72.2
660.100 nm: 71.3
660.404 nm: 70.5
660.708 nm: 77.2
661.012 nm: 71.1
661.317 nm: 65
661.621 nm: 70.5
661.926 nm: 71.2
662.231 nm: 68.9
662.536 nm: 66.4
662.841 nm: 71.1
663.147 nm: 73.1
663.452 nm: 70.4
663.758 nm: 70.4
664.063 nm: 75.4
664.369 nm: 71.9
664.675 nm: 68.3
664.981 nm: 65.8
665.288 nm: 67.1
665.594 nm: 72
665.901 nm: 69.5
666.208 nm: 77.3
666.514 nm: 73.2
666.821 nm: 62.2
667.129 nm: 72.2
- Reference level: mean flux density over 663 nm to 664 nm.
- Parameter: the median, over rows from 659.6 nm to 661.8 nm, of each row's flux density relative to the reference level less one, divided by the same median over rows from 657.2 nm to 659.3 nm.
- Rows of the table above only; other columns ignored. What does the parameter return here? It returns 0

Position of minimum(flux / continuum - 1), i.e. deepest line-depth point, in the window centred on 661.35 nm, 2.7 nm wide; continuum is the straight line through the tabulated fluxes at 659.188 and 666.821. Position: 661.317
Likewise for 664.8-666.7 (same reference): 664.981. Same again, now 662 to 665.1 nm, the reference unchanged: 662.536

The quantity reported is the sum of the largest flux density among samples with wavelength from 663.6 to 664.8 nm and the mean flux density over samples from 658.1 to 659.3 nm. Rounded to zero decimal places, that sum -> 143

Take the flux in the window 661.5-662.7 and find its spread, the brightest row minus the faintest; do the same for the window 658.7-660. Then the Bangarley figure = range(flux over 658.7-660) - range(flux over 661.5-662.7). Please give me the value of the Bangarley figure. 5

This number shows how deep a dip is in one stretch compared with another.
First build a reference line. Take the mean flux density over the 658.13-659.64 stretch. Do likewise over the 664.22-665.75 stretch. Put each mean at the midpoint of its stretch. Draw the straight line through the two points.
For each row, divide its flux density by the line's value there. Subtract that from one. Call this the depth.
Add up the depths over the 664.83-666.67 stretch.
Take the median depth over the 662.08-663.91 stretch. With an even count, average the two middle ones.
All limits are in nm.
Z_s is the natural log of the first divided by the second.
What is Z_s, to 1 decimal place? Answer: 2.1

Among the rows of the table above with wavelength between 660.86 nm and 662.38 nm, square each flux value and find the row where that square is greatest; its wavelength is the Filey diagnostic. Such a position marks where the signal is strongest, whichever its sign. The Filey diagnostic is 661.926 nm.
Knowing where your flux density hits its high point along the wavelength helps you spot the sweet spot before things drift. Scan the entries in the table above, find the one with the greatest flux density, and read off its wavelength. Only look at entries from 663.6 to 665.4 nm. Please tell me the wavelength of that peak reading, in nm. 664.063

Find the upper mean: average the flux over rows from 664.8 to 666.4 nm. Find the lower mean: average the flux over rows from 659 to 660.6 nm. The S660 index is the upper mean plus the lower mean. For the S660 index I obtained 141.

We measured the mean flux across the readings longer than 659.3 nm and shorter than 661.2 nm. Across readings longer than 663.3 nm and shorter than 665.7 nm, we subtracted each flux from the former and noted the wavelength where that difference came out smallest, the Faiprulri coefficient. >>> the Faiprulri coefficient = 664.063 nm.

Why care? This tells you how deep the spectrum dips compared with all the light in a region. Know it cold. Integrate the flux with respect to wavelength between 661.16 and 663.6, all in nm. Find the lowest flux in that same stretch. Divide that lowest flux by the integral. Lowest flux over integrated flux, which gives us 0.383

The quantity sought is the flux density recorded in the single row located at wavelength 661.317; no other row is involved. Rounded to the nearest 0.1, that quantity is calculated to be 65.0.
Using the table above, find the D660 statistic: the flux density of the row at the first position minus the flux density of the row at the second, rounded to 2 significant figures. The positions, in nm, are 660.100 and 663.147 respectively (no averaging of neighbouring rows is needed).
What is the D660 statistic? -1.8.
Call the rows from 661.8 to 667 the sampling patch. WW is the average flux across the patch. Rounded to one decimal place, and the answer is 70.2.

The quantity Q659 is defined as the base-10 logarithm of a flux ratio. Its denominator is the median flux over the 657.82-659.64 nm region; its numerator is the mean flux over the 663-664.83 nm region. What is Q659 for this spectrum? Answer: 0.010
